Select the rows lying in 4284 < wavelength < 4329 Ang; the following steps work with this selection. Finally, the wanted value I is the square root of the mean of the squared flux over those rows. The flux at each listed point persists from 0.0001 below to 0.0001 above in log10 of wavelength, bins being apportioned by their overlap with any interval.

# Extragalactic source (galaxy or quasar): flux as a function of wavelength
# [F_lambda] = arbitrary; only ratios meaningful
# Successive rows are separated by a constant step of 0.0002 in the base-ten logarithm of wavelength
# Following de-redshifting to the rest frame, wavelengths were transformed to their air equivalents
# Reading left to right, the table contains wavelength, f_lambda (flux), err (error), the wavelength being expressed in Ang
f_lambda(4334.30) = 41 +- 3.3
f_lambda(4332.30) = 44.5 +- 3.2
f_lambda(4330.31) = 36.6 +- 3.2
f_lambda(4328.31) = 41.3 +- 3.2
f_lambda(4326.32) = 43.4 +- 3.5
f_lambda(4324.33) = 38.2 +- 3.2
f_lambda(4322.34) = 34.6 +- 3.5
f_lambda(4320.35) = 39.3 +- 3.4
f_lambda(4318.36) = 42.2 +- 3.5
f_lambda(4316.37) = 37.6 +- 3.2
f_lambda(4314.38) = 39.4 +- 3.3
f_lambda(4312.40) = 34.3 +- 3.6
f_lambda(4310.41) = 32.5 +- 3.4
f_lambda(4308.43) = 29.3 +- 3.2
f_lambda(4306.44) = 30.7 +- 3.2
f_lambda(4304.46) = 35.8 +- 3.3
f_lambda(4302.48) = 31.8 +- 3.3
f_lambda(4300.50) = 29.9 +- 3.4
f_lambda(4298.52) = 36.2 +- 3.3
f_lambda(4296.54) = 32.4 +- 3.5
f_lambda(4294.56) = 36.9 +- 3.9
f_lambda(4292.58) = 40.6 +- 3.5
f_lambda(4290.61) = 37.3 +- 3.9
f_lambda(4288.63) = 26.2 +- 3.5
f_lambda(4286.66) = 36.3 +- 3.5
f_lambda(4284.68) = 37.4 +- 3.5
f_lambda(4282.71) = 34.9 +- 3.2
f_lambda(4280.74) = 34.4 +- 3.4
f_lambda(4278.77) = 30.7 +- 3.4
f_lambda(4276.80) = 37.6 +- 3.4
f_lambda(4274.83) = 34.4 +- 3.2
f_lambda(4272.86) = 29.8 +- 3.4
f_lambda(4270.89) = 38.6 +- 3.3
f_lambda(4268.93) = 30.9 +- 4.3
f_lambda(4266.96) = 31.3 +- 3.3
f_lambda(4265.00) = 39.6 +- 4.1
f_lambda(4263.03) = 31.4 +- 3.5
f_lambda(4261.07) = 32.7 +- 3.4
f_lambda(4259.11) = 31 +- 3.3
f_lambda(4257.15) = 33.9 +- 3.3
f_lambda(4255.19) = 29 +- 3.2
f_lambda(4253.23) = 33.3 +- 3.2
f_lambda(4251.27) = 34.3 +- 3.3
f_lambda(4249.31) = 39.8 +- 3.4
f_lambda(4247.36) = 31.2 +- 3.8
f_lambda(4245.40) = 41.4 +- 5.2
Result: 36.1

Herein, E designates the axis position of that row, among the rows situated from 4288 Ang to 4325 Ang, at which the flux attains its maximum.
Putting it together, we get 4318.36 Ang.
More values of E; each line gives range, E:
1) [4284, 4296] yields 4292.58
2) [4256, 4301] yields 4292.58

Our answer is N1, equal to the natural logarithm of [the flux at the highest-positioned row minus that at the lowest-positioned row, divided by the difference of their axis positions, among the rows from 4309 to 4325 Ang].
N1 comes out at -0.9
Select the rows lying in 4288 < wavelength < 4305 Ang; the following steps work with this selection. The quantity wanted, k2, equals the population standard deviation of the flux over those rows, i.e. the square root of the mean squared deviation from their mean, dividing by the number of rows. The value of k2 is 4.2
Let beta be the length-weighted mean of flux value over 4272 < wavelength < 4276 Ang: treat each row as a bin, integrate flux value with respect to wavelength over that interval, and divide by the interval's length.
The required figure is 32.4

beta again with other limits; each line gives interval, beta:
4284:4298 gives 35.3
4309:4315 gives 34.8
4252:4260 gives 31.9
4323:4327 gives 40.1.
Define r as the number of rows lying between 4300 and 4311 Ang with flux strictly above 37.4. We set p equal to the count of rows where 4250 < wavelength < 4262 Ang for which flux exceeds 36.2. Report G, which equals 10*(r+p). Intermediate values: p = 0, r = 0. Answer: 0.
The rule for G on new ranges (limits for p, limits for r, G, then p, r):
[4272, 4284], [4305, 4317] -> 30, 1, 2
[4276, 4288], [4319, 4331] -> 70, 3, 4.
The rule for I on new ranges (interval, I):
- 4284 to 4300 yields 35.6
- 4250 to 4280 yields 33.4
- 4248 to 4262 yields 33.6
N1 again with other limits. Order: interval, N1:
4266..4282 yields -1.5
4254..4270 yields -2.0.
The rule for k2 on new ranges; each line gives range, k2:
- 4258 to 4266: 3.5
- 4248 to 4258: 3.4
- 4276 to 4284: 2.5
